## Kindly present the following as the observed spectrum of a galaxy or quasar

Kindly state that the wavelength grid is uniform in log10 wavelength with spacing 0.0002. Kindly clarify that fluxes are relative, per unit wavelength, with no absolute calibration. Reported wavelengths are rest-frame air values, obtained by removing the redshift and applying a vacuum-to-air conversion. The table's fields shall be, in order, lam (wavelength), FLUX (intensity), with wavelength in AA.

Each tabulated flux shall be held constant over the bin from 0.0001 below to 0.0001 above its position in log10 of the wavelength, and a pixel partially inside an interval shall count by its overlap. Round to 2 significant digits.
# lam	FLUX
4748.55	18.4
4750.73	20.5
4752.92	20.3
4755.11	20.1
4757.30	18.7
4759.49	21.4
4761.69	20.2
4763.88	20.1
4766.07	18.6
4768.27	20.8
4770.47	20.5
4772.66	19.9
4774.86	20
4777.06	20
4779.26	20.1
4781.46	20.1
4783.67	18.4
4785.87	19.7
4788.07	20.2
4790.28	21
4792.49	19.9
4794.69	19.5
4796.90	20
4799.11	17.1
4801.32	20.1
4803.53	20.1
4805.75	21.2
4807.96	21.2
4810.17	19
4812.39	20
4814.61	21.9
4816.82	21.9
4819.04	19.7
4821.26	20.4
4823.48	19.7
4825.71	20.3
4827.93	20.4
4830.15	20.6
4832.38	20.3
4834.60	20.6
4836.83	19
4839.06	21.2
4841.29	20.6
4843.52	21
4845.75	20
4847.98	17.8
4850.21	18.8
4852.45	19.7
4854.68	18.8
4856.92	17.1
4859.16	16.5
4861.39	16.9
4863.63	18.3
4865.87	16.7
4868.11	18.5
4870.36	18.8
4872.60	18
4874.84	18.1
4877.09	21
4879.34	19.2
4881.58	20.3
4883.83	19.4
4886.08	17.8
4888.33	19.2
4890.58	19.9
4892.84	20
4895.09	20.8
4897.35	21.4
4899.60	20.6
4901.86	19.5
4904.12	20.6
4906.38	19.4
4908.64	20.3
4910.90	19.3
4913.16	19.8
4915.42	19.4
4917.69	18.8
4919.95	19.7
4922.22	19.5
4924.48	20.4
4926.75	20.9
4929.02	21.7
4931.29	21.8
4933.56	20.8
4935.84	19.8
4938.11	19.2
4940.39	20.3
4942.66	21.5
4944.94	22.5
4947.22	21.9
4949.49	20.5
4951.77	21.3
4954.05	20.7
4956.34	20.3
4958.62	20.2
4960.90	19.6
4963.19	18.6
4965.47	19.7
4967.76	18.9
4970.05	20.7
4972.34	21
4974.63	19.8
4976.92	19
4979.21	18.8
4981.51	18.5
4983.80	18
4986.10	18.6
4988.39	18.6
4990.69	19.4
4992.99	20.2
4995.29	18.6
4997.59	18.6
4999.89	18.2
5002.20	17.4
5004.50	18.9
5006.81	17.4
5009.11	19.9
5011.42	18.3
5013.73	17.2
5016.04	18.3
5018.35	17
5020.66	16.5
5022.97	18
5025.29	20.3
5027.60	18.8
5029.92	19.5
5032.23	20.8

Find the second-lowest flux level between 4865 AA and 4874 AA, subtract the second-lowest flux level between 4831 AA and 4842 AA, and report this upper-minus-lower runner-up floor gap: -2.3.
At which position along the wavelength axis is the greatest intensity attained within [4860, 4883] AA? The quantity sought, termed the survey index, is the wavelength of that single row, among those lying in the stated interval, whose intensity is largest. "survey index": 4877.09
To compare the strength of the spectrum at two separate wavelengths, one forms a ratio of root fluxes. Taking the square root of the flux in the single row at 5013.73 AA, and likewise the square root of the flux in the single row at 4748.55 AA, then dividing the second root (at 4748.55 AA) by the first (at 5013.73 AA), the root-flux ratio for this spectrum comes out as 1.03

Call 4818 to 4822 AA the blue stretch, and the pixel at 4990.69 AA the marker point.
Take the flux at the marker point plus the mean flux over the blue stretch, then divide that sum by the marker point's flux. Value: 2.03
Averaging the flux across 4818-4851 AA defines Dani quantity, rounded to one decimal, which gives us 20.0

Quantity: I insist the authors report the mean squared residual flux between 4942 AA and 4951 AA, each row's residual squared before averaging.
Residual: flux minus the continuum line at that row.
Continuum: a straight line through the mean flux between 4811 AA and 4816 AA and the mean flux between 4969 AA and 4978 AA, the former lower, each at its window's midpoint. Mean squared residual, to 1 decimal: 2.3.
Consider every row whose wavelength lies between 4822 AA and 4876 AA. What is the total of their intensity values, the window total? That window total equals 458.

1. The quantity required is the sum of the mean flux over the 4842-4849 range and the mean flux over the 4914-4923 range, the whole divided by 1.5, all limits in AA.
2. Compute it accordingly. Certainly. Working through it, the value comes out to 26.0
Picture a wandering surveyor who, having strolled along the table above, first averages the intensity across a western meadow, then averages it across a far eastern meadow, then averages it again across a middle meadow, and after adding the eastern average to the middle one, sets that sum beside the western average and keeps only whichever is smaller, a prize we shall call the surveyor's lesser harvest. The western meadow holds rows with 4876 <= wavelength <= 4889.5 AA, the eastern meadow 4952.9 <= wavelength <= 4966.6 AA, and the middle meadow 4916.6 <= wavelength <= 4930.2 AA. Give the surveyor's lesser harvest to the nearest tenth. 19.5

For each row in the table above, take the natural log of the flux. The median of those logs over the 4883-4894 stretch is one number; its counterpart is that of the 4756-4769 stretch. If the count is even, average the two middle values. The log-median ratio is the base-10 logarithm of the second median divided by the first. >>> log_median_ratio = 0.006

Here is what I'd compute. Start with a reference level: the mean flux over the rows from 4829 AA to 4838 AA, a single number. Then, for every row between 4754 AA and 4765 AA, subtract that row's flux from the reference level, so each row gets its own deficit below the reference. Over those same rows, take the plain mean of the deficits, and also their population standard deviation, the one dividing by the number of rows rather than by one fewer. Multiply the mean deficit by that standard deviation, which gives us 0.0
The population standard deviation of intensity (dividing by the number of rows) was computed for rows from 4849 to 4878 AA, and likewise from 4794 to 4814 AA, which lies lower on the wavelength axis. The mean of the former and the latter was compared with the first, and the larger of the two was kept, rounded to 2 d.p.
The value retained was 1.22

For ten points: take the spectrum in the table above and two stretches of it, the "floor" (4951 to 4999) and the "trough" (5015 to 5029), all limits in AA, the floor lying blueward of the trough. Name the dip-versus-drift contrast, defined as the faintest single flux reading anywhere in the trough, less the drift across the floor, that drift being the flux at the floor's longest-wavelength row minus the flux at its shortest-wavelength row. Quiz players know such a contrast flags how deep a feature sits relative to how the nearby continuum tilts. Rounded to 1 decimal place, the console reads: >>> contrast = 19.2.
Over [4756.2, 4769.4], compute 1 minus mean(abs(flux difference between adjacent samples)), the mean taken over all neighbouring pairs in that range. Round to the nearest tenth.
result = -0.5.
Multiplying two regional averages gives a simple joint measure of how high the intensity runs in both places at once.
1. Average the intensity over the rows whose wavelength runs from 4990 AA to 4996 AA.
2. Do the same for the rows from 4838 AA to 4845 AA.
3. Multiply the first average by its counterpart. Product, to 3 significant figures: 406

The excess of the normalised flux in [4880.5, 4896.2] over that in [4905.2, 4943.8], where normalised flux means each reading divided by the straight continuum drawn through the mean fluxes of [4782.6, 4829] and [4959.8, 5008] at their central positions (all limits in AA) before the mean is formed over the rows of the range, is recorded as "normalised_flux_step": -0.039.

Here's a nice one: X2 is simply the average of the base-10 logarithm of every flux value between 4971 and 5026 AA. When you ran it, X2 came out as 1.27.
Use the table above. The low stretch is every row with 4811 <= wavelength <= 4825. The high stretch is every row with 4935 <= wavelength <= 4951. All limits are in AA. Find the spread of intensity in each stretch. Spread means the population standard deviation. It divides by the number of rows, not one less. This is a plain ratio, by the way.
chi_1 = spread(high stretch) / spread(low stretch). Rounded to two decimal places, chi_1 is 1.16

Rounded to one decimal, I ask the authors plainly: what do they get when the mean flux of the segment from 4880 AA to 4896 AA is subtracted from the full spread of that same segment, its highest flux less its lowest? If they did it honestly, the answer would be -16.6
